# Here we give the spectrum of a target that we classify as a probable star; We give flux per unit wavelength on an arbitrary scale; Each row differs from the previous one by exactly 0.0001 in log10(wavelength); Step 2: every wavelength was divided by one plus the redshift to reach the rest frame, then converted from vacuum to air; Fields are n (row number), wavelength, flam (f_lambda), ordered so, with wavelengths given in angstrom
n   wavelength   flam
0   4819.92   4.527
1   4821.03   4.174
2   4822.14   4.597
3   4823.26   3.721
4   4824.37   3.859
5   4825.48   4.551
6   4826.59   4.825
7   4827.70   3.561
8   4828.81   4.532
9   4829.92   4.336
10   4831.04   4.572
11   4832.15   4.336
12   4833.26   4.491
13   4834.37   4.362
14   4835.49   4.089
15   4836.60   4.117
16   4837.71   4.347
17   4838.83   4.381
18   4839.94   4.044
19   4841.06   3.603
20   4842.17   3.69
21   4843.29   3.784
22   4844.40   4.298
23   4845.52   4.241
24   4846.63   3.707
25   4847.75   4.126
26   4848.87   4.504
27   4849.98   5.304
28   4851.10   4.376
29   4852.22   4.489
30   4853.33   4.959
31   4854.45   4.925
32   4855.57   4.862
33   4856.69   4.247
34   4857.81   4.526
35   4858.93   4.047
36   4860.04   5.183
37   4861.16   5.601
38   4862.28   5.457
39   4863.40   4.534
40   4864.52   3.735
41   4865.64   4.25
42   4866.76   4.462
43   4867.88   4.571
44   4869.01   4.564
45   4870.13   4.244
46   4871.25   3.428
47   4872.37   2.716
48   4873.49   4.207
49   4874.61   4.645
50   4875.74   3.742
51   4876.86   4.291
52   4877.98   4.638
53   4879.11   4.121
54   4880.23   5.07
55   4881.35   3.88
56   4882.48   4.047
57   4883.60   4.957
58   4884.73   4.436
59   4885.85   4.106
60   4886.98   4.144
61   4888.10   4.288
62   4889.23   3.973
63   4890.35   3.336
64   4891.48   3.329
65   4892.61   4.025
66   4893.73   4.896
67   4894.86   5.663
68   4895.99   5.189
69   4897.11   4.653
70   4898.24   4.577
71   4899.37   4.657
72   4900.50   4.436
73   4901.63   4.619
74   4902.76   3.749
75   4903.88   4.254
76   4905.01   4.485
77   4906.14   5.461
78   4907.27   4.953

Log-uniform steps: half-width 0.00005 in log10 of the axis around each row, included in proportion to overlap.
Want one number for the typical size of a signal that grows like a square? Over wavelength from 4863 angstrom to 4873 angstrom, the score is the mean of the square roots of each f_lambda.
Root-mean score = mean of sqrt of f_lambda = 2.01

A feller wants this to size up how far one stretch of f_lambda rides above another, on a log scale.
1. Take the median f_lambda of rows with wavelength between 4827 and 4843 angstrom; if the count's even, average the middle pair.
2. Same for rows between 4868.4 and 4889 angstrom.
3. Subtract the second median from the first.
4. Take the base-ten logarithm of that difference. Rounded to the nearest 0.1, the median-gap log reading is -1.0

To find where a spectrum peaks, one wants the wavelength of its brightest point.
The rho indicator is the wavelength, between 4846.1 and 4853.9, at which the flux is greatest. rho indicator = 4849.98 angstrom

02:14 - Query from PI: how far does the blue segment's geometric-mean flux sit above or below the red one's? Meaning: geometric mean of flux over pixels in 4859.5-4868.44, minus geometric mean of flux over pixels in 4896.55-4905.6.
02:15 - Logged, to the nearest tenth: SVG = 0.3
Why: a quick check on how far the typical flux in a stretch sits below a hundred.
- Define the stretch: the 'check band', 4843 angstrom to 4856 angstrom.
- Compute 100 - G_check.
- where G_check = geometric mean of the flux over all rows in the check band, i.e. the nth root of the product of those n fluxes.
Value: 95.6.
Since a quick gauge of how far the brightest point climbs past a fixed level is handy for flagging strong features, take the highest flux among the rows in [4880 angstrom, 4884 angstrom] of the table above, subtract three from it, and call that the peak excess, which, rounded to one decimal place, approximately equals 2.1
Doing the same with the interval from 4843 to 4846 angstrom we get 1.3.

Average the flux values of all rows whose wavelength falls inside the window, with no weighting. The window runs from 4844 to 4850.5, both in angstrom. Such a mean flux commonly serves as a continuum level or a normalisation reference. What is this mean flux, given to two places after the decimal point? 4.36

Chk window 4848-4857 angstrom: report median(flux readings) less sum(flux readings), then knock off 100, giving -133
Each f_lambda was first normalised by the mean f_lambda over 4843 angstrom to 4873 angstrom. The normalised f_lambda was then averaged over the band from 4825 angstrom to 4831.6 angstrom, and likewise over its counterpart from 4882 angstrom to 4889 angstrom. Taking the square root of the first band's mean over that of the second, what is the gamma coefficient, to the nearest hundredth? 1.01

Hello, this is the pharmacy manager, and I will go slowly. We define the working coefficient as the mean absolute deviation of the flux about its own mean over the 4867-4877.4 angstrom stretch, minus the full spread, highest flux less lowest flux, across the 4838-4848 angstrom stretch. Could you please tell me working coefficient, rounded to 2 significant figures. -0.28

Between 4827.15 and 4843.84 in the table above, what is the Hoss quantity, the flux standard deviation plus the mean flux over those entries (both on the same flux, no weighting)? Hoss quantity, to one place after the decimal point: 4.5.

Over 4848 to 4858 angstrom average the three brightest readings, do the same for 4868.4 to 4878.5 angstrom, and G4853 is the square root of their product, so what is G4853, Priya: 4.83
